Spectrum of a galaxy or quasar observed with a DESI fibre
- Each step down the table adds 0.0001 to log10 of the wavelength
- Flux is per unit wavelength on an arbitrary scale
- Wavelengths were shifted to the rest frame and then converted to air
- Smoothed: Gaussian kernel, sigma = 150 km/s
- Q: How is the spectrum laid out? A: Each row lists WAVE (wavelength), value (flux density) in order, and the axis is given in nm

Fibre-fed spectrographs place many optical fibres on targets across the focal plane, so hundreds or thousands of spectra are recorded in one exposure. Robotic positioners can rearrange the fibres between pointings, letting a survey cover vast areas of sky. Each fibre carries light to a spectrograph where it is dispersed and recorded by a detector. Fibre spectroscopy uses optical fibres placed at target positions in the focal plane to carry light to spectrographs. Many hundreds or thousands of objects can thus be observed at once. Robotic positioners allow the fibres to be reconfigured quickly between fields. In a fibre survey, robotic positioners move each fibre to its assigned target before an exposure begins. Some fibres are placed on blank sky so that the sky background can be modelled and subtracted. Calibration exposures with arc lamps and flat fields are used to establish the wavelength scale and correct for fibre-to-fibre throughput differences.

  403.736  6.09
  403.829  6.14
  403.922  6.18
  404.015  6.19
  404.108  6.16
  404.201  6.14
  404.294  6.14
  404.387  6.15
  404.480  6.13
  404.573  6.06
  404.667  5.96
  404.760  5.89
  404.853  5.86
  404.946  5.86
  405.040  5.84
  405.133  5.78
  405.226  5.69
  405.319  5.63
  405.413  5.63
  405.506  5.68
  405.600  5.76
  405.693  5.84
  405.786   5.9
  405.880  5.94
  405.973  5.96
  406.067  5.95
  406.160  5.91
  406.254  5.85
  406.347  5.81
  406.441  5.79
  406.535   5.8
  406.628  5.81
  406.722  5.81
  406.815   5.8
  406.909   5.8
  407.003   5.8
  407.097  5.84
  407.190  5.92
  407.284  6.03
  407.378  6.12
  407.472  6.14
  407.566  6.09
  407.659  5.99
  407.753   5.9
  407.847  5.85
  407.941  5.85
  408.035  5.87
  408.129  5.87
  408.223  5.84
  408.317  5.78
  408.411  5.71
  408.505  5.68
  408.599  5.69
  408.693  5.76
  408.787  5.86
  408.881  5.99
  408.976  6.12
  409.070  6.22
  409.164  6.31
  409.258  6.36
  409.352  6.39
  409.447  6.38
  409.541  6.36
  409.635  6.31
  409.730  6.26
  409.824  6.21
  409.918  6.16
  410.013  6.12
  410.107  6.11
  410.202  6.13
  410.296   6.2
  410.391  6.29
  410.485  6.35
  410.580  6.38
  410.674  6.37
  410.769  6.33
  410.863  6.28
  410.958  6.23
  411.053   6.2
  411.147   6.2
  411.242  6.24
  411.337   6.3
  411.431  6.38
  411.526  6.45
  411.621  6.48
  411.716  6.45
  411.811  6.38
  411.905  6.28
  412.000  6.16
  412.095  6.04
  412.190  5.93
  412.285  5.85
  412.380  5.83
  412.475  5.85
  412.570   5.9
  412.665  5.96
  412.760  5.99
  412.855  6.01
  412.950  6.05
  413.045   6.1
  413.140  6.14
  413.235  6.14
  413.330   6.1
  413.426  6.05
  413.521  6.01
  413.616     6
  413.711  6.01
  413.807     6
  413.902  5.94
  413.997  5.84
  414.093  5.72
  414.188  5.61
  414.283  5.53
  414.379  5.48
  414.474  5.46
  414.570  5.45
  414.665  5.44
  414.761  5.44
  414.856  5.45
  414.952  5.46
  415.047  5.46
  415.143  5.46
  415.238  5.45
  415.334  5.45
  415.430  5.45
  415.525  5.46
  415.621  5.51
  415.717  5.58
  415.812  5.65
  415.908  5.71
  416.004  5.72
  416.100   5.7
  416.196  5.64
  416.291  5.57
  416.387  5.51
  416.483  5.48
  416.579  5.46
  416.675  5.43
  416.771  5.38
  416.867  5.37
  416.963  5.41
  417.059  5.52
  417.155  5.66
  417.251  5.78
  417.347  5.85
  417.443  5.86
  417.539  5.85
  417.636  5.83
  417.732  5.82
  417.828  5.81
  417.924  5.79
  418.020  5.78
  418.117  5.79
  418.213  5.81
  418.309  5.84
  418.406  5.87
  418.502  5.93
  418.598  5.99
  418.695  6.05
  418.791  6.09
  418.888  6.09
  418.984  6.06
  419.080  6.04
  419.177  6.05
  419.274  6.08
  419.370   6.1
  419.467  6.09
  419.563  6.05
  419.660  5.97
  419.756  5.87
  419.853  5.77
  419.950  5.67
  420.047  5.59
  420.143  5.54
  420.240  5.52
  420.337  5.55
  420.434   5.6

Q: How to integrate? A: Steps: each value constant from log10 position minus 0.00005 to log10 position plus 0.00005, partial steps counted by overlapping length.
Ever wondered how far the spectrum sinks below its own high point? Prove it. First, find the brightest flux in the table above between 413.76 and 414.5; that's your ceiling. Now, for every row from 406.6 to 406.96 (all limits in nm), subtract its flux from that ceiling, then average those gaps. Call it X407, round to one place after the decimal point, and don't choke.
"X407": 0.2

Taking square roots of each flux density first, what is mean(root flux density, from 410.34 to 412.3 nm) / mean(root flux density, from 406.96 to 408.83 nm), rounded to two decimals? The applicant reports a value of 1.03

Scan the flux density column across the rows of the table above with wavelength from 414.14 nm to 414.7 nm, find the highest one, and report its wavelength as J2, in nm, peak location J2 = 414.188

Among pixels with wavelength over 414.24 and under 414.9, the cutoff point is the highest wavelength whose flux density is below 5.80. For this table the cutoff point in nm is 414.856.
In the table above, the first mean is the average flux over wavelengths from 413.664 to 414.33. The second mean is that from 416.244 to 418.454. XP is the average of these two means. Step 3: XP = 5.74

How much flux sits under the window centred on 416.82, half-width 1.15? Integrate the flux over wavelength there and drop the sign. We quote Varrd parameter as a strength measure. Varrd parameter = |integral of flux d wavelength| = 13.0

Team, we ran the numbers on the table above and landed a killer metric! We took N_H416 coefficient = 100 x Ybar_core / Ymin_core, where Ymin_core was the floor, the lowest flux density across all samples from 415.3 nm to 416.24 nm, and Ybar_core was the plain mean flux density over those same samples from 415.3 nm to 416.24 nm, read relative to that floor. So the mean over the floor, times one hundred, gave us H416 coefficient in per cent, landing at 102.5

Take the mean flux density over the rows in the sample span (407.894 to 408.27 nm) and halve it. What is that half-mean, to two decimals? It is 2.93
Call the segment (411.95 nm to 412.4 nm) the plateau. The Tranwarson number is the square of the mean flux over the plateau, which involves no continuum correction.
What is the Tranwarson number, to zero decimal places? 36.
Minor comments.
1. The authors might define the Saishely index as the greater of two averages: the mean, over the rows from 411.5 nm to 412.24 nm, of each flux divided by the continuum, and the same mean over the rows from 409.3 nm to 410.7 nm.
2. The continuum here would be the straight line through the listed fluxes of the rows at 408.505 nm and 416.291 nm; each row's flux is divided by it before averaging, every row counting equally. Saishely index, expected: 1.11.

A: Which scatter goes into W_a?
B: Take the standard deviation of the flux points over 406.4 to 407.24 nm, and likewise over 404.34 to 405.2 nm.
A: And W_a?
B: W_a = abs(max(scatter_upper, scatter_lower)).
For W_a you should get 0.13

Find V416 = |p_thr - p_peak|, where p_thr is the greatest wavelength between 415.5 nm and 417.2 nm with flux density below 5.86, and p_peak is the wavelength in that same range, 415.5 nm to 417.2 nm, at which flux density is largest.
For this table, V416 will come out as 1.15 nm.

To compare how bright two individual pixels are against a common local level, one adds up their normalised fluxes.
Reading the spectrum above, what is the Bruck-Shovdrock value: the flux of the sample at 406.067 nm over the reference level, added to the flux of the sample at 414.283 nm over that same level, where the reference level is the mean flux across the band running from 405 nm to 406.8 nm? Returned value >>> 1.98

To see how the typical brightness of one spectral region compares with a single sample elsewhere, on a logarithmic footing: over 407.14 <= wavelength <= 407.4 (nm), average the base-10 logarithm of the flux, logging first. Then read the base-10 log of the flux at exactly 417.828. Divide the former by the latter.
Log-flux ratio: 1.02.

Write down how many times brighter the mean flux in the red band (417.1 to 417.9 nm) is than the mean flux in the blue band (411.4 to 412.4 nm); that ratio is 0.94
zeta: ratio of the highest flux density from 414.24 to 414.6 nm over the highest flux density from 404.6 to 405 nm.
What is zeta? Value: 0.93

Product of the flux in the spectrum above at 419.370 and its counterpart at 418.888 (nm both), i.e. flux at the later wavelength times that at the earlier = 37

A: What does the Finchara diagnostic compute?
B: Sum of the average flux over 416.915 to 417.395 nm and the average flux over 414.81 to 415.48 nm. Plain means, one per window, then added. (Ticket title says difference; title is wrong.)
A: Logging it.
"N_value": 11.10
